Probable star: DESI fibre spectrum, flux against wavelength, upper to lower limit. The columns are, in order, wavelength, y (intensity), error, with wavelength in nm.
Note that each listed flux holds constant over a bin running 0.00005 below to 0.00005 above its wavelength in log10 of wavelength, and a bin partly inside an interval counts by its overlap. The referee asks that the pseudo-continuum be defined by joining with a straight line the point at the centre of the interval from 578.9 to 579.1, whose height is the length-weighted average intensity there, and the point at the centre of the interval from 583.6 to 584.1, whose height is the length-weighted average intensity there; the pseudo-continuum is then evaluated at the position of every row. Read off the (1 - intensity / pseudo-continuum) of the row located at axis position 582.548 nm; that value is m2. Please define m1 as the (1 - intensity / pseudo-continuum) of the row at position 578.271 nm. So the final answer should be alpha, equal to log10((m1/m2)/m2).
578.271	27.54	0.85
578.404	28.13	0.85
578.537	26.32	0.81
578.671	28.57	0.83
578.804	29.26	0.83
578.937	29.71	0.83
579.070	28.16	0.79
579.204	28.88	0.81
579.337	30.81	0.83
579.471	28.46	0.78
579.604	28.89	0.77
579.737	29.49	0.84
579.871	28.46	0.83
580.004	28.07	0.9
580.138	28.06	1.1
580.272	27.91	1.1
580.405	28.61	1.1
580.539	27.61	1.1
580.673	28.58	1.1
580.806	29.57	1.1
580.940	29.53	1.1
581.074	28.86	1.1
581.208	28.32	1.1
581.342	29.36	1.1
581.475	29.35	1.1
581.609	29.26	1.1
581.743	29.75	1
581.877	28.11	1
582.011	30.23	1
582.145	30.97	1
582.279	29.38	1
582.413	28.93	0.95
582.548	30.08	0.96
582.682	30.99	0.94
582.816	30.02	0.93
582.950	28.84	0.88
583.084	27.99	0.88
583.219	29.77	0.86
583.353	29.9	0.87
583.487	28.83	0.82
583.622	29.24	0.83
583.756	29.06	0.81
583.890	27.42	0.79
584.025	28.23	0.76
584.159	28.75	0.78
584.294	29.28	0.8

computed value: 1.3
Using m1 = 0.053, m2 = -0.051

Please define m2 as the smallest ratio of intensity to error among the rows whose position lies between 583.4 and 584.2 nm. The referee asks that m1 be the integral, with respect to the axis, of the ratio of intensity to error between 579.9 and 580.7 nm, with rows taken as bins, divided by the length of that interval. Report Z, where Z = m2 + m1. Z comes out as 62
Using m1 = 27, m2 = 35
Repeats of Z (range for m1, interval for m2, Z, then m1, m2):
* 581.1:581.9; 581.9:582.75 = 57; 27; 29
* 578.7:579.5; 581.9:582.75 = 65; 36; 29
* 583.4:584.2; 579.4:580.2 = 61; 36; 26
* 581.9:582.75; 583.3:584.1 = 65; 31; 34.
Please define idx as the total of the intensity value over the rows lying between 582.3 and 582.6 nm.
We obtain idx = 59.0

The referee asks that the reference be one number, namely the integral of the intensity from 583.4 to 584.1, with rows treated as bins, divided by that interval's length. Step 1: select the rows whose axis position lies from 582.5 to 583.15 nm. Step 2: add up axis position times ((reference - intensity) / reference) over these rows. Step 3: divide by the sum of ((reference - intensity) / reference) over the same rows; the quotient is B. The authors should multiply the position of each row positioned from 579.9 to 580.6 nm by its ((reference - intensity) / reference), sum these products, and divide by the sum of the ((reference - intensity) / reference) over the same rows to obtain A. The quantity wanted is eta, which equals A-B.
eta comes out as -2.35 nm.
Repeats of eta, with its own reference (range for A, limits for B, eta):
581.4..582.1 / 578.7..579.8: 2.49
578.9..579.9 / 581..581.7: -2.13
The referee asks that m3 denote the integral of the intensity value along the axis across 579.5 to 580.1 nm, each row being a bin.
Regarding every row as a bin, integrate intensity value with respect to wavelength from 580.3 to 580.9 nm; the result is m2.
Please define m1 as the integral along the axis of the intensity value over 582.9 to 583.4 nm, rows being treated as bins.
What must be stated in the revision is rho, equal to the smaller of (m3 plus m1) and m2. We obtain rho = 17.2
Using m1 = 14.5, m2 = 17.2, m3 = 17.2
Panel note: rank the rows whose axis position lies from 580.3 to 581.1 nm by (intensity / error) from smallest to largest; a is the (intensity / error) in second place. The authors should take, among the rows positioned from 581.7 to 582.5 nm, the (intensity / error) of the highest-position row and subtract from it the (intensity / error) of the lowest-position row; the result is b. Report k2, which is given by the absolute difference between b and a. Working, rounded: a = 26.0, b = 1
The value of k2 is 25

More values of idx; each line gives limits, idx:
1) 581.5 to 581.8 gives 59.0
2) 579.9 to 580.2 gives 56.1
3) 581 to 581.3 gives 57.2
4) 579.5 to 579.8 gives 58.4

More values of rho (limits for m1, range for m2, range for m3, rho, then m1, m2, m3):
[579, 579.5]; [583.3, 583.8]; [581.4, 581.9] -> 14.6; 14.5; 14.6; 14.6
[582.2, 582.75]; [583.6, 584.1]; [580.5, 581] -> 14.2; 16.4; 14.2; 14.4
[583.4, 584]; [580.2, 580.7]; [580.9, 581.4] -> 14.1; 17.2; 14.1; 14.5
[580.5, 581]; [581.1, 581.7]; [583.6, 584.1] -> 17.5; 14.4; 17.5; 14.2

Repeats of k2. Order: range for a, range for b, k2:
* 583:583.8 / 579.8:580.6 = 44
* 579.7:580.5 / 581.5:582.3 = 23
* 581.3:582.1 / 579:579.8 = 27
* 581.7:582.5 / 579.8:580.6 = 39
